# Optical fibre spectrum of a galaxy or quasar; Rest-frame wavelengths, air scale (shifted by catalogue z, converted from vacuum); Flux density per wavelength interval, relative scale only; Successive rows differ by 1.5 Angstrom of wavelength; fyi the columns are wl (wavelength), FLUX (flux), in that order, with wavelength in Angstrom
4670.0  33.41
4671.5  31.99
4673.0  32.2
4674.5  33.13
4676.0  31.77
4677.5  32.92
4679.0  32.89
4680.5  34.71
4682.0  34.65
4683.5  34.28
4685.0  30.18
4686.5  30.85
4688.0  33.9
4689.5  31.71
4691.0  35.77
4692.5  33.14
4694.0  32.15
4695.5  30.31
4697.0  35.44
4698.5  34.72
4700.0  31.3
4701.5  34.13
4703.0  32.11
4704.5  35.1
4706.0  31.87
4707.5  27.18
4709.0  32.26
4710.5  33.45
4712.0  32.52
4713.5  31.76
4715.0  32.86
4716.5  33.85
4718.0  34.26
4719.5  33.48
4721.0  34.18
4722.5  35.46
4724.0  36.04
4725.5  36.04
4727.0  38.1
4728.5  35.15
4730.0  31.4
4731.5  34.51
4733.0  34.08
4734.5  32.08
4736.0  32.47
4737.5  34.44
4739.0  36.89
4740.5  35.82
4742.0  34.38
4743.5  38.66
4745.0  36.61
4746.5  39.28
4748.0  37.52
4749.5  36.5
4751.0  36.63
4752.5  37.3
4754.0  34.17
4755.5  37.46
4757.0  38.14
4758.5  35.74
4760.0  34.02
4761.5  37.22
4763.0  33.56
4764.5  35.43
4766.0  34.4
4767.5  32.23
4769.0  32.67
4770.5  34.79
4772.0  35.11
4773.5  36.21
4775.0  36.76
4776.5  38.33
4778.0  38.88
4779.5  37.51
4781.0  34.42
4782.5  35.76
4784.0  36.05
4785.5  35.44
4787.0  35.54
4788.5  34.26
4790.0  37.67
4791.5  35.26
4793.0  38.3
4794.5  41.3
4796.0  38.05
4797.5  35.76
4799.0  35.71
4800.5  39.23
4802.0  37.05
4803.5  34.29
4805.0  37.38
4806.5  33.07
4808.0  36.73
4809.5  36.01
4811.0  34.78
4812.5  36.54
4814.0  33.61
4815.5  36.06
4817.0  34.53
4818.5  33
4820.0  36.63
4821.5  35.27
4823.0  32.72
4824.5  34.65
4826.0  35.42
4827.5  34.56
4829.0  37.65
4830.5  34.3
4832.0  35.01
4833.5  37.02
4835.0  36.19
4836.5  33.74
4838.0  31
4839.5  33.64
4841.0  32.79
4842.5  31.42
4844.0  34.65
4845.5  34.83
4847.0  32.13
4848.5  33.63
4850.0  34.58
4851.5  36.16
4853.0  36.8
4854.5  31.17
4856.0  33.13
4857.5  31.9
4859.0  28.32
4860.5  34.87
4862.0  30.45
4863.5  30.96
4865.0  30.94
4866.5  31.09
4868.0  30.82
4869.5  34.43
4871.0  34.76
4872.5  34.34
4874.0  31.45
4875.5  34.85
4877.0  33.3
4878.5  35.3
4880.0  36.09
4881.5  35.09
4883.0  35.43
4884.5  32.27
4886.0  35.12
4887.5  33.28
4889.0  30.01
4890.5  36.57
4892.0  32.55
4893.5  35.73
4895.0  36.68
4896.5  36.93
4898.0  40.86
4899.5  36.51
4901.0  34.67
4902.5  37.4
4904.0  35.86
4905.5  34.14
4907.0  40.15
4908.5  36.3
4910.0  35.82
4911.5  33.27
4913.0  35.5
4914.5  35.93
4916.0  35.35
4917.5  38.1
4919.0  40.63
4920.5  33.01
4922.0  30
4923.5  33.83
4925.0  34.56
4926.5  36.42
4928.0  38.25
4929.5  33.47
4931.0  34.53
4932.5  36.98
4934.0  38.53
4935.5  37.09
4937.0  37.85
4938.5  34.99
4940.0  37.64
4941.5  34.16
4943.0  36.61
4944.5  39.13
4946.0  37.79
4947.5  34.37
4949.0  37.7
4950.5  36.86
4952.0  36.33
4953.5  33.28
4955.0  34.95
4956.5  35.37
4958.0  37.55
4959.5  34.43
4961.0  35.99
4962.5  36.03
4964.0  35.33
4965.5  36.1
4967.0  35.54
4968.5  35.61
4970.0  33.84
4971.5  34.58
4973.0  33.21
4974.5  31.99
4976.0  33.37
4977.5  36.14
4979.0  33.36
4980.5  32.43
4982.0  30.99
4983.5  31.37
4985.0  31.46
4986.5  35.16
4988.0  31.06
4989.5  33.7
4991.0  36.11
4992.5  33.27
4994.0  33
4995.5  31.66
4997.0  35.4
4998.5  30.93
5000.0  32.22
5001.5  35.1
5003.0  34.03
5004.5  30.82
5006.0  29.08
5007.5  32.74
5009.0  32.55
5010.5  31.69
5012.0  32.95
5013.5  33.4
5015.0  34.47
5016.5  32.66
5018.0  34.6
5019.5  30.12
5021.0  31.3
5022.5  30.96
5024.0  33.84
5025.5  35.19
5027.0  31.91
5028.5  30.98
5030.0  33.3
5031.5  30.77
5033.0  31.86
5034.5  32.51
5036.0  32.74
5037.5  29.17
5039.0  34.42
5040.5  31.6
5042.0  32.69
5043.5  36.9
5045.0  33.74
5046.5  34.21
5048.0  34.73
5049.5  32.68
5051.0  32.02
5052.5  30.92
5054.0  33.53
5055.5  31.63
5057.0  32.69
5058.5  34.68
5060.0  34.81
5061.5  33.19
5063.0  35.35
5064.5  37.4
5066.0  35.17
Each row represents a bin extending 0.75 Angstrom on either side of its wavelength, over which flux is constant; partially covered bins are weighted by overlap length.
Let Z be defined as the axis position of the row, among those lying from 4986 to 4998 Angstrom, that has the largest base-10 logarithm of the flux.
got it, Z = 4991.0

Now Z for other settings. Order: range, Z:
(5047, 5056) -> 5048.0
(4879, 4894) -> 4890.5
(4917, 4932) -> 4919.0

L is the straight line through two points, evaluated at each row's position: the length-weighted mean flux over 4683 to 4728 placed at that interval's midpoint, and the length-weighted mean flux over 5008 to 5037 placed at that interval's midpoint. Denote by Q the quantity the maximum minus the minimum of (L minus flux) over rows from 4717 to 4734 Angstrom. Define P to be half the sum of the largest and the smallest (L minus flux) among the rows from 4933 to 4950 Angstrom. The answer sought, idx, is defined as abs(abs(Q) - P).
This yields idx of 10.6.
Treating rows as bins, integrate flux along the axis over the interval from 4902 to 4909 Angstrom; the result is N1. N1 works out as 257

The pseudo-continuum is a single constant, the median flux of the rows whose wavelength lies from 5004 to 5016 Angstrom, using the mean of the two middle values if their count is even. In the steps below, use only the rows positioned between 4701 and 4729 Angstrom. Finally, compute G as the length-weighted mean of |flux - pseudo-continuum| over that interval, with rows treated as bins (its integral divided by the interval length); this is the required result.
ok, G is 1.89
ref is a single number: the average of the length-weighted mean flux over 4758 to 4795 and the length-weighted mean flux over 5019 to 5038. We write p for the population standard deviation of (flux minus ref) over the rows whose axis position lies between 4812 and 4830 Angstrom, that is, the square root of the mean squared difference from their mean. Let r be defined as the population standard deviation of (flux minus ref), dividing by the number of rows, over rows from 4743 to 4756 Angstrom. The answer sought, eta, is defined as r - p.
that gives -0.1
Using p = 1.45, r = 1.37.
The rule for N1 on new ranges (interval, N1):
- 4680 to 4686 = 200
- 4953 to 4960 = 246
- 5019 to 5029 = 321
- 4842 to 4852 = 339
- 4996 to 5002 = 200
